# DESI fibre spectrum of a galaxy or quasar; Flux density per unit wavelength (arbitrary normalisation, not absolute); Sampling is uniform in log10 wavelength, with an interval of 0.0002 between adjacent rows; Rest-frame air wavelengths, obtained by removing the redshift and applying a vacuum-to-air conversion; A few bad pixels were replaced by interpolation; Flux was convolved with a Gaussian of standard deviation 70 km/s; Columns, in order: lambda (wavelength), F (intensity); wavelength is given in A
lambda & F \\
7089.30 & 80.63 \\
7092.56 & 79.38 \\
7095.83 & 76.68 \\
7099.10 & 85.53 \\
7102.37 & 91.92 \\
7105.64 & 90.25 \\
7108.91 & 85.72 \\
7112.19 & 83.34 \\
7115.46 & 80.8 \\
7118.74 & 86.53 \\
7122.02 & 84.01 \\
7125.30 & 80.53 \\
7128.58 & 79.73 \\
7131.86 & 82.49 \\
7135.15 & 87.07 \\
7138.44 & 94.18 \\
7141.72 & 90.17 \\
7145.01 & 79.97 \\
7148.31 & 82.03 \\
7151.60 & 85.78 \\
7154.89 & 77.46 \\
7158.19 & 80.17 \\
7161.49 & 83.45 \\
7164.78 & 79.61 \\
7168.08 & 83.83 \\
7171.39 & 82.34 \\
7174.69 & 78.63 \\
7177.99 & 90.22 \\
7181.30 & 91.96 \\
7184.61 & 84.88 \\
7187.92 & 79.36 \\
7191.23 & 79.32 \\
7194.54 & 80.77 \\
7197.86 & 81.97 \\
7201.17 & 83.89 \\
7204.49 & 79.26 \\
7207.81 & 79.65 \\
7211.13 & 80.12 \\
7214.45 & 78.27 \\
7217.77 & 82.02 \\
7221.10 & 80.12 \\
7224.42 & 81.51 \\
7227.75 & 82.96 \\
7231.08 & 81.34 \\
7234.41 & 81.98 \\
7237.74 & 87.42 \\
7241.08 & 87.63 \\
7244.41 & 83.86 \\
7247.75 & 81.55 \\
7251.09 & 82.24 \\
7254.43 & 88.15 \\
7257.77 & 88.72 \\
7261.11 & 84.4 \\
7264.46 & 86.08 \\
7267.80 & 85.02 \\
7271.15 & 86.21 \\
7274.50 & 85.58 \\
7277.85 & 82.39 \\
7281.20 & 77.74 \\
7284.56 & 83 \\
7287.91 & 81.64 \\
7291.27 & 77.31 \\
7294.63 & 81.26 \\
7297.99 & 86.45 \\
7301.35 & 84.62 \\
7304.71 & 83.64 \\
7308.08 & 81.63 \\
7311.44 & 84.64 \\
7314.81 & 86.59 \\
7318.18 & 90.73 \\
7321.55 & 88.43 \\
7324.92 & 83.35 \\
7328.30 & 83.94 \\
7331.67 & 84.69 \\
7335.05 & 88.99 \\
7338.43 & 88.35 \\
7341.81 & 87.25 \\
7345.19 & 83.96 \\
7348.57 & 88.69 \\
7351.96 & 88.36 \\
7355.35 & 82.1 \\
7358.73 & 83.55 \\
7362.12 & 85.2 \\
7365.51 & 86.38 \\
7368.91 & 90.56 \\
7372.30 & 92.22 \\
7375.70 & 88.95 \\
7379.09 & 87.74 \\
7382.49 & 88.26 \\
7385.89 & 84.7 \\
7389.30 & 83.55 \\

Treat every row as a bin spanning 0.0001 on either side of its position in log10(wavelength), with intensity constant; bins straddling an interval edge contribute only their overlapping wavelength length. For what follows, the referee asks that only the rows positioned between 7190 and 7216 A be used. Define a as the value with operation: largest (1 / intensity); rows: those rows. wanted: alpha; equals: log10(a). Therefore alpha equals -1.89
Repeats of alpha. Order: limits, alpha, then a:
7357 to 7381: -1.92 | 0.0120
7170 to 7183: -1.90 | 0.0127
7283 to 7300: -1.89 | 0.0129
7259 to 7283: -1.89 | 0.0129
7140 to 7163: -1.89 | 0.0129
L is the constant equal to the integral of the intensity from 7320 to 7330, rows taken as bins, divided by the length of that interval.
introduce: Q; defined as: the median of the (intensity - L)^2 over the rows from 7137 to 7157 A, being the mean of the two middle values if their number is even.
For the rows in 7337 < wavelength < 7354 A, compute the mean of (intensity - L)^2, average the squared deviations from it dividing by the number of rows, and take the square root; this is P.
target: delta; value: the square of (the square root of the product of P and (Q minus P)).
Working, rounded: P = 4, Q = 26.0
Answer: 88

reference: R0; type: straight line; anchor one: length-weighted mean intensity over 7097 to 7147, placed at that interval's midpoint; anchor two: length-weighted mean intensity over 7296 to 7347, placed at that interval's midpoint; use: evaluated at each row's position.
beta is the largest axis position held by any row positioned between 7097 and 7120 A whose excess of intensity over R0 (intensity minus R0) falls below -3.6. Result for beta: 7115.46 A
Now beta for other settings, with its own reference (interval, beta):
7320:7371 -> 7355.35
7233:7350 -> 7308.08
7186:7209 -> 7207.81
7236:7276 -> 7247.75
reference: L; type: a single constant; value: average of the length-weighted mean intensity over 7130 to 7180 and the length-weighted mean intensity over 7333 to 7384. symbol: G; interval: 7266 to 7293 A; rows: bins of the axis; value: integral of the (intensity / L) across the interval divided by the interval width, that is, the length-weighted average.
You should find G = 0.96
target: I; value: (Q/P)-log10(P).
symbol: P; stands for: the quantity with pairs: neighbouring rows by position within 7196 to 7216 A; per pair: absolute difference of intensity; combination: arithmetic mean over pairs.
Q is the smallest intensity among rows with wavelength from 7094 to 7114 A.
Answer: 41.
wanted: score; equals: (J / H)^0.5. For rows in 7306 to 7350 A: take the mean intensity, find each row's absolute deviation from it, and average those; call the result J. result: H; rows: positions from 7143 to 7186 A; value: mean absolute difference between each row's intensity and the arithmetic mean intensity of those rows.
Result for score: 0.8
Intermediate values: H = 3.31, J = 2.4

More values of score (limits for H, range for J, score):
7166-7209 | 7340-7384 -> 0.8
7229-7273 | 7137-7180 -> 1.3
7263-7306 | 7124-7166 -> 1.2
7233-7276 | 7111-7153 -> 1.3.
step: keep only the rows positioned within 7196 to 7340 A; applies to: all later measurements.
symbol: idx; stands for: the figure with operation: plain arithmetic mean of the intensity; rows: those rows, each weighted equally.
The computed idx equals 83.7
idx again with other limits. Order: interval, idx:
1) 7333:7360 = 86.4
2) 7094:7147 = 84.9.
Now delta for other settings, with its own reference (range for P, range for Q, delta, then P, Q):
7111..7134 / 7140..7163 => 148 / 11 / 24.6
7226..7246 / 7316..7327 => 26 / 4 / 10.4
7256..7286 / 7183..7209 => 142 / 17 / 25.3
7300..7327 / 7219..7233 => 46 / 10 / 14.4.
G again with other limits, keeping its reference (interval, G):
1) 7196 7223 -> 0.94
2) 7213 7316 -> 0.97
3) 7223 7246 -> 0.98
